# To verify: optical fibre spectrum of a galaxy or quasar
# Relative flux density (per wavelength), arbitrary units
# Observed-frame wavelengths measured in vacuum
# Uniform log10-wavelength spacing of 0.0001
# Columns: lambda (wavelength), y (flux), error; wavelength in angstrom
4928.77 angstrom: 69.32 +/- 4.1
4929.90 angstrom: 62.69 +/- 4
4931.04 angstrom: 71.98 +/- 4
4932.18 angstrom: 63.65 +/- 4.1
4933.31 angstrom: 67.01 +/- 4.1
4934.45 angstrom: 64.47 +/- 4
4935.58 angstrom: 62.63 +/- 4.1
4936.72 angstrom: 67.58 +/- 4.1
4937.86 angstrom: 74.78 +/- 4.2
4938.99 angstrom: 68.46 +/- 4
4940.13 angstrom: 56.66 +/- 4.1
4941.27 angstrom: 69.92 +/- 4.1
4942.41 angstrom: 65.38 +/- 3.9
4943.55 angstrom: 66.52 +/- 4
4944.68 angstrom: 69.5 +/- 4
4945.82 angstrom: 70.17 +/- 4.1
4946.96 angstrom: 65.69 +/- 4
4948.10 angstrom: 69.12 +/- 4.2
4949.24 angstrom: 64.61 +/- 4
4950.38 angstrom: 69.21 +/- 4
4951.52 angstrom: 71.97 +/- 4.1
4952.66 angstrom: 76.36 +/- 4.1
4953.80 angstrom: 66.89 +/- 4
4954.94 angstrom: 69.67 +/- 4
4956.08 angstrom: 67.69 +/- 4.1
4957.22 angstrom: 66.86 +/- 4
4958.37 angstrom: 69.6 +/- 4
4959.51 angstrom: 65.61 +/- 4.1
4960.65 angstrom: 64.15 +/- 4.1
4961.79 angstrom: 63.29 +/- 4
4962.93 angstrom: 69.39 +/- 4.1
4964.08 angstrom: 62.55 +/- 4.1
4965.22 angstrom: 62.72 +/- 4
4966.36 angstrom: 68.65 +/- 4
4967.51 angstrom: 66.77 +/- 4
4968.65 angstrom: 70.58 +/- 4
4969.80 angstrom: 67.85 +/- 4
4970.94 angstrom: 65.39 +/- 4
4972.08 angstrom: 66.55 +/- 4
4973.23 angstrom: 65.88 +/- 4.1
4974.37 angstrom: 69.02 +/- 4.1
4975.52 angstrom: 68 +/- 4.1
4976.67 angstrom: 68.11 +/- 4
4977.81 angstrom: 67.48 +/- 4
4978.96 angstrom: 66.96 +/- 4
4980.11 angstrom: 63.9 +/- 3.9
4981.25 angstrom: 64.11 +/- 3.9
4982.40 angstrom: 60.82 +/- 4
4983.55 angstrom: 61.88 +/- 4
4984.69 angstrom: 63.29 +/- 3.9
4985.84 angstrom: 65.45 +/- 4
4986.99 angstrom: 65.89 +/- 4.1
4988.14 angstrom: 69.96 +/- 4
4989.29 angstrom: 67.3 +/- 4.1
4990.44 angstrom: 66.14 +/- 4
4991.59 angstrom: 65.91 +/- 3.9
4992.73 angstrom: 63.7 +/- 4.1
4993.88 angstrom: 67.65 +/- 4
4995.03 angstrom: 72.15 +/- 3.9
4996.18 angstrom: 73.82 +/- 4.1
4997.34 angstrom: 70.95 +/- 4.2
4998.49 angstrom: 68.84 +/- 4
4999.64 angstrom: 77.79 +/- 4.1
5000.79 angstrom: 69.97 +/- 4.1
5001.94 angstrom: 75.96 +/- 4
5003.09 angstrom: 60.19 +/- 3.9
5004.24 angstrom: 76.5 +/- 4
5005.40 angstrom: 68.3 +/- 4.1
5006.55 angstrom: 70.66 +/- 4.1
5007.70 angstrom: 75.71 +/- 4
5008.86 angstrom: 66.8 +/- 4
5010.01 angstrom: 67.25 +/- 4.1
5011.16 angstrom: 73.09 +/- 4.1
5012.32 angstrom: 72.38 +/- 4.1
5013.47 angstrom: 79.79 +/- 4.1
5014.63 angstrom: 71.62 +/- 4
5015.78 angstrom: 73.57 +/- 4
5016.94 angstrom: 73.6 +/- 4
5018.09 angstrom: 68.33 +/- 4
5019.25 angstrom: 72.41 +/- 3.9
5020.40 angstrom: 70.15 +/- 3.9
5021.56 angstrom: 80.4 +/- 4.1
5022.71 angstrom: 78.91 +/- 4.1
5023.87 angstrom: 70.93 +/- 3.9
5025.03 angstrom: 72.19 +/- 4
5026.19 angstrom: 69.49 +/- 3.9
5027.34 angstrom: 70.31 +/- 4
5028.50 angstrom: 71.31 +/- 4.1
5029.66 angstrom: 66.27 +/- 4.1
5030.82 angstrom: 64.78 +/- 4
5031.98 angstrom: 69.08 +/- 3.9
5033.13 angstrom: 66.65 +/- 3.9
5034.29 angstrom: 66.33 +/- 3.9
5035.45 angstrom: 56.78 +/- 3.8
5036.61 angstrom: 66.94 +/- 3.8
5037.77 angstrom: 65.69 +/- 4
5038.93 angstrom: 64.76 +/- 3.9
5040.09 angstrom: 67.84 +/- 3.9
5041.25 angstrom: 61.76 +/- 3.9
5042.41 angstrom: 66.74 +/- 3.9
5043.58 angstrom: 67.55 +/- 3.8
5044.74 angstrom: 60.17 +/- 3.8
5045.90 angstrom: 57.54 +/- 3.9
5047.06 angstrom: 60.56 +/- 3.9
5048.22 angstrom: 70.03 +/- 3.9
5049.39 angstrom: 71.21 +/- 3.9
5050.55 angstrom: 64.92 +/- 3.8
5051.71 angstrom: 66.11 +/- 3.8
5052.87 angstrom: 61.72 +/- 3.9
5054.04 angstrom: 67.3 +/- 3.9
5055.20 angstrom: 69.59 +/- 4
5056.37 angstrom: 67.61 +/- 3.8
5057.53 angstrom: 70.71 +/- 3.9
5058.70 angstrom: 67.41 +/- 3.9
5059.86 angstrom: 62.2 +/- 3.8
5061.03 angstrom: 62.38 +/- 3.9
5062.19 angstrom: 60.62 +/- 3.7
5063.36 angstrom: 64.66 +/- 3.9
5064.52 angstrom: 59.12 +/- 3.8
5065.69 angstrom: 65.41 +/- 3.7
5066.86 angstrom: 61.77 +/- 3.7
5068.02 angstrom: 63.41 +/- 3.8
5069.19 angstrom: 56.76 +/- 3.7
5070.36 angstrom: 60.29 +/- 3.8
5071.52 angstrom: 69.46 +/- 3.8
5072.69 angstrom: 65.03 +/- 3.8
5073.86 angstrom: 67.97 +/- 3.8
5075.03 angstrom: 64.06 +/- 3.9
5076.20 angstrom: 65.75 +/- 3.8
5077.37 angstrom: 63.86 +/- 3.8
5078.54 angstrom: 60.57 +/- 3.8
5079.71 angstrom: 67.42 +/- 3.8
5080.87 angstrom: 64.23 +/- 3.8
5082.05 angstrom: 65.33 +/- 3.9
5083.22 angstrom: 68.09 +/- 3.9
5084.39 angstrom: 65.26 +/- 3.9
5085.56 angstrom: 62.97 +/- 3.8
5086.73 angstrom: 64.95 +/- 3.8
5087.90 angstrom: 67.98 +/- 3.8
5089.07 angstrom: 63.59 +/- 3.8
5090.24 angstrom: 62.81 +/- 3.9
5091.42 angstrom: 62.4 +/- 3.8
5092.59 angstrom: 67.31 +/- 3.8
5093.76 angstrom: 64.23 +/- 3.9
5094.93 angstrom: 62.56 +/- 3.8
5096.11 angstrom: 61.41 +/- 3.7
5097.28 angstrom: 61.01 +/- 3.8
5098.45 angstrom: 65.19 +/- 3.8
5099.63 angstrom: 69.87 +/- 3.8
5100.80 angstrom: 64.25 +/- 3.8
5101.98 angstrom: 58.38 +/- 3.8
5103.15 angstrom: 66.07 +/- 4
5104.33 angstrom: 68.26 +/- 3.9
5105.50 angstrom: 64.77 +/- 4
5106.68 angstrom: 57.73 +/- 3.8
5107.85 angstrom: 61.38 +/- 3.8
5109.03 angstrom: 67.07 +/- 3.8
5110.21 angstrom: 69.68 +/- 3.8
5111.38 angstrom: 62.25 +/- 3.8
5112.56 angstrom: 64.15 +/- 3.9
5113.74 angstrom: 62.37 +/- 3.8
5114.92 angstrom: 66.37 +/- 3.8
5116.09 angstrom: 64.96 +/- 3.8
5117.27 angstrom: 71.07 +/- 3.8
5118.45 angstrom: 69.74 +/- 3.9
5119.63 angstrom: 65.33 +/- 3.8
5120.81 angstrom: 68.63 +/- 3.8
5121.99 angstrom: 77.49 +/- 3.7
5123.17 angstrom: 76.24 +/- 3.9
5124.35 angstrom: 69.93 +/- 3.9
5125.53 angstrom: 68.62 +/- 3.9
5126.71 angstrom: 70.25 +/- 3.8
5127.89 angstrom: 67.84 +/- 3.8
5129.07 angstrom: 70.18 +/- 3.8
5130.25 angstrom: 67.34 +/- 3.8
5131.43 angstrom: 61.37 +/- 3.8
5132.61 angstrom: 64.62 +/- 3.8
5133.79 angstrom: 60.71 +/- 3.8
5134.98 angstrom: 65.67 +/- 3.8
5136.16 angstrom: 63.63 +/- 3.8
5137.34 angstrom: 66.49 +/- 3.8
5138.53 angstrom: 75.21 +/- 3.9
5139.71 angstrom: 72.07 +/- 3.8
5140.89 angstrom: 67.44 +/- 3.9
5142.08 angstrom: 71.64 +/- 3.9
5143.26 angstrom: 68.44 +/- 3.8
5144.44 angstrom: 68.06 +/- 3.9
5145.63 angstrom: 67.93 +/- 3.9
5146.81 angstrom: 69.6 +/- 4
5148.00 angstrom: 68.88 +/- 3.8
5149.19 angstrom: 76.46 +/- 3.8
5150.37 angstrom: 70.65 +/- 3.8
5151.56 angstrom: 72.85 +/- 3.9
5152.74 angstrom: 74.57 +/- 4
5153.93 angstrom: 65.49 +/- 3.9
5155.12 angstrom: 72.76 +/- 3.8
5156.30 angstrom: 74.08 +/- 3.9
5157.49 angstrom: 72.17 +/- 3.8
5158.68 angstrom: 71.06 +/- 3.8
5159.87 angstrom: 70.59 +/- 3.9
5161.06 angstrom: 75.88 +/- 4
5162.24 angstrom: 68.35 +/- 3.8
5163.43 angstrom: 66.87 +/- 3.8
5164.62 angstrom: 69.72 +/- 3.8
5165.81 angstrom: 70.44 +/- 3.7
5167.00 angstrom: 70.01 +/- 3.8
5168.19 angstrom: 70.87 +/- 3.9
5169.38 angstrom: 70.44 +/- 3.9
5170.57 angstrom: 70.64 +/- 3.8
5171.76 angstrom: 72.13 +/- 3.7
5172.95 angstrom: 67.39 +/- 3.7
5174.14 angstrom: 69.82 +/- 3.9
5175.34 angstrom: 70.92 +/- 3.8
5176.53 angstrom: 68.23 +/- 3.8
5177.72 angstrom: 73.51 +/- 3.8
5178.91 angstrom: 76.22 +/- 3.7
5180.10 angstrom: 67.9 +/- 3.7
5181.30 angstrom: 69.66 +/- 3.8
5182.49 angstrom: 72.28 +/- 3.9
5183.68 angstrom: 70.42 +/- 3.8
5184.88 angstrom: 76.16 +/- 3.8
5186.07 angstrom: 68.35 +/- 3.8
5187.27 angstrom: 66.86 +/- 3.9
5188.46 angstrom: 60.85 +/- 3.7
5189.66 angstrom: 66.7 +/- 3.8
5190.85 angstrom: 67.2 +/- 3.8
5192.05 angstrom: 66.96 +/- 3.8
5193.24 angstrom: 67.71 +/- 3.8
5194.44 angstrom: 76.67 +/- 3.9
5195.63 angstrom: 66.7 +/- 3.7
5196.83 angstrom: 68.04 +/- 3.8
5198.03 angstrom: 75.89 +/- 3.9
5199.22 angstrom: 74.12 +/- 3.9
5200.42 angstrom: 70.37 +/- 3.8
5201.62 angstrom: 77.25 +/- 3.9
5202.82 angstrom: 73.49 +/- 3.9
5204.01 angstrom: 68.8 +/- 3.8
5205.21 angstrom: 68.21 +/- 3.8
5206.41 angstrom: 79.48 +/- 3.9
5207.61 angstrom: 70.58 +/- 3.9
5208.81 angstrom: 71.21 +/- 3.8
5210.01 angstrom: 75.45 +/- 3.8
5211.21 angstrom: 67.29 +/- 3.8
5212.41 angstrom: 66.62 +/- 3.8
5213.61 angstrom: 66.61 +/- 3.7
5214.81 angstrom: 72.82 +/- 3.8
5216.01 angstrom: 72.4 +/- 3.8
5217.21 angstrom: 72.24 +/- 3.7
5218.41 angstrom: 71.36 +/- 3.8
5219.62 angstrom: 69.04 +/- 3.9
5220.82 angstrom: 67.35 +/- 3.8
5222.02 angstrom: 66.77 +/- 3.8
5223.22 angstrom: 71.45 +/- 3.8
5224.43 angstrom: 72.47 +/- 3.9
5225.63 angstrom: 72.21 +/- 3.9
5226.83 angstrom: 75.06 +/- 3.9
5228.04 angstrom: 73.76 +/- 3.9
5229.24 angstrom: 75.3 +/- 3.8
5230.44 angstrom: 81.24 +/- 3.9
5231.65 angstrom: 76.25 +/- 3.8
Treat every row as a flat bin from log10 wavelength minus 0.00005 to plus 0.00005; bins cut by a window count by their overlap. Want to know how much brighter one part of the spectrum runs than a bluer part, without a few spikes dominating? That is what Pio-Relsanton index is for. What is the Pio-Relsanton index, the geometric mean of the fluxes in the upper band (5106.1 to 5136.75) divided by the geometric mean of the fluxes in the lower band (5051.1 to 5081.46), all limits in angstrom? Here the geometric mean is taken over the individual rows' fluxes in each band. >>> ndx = 1.03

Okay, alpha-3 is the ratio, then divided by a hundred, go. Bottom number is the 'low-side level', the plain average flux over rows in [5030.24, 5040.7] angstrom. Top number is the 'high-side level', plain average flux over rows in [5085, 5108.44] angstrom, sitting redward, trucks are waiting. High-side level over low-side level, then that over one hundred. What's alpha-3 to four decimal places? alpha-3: 0.0098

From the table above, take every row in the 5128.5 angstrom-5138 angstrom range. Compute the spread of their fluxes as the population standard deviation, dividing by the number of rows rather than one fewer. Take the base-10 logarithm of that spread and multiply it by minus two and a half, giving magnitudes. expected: -1.2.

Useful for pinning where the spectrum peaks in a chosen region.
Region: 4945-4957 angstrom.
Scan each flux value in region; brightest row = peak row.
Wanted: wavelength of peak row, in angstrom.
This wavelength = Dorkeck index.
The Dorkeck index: 4952.66 angstrom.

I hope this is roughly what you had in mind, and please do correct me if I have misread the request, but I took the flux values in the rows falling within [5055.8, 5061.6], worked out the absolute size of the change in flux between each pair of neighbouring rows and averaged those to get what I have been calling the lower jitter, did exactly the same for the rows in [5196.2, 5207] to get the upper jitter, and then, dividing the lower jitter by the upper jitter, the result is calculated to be 0.58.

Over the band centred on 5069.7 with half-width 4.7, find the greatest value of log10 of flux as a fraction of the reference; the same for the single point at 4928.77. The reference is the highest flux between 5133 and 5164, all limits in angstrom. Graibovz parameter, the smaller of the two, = -0.043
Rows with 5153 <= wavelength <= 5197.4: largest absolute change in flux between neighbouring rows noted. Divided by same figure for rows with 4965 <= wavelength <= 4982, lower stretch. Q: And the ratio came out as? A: 1.68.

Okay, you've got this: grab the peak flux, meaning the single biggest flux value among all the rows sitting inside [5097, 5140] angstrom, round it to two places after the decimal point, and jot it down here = 77.49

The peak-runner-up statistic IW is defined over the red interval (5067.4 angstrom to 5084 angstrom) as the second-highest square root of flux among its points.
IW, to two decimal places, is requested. 8.25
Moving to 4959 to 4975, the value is 8.33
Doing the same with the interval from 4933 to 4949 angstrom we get 8.38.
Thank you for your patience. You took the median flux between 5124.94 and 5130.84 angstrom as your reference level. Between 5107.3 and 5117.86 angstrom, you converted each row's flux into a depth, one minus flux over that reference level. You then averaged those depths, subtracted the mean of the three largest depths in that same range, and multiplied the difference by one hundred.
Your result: -5.1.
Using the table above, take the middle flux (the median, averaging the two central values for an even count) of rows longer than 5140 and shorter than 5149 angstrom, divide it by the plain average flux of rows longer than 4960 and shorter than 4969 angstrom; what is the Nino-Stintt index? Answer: 1.04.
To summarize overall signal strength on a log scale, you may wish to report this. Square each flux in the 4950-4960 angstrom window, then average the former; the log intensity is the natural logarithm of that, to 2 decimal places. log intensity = 8.48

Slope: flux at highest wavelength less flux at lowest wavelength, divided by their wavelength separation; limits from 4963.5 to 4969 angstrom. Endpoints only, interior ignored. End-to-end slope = 1.76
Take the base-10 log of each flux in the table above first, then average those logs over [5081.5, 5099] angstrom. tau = 1.81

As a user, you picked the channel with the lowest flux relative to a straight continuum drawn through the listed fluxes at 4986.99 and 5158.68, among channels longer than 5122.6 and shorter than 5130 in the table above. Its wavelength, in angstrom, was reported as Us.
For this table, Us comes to 5127.89 angstrom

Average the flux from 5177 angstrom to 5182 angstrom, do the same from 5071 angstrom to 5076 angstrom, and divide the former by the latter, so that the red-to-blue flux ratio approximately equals 1.08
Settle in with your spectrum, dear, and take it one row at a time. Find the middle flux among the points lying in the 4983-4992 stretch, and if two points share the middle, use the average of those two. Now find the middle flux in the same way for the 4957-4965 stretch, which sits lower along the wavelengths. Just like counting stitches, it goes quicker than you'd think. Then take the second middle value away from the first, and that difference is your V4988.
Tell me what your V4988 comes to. 0.3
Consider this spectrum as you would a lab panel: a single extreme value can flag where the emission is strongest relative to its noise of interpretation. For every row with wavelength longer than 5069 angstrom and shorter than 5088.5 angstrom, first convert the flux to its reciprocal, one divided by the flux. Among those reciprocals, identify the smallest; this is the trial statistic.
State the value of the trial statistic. 0.0144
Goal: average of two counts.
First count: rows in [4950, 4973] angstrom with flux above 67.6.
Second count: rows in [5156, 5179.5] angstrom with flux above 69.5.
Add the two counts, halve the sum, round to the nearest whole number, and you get 13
